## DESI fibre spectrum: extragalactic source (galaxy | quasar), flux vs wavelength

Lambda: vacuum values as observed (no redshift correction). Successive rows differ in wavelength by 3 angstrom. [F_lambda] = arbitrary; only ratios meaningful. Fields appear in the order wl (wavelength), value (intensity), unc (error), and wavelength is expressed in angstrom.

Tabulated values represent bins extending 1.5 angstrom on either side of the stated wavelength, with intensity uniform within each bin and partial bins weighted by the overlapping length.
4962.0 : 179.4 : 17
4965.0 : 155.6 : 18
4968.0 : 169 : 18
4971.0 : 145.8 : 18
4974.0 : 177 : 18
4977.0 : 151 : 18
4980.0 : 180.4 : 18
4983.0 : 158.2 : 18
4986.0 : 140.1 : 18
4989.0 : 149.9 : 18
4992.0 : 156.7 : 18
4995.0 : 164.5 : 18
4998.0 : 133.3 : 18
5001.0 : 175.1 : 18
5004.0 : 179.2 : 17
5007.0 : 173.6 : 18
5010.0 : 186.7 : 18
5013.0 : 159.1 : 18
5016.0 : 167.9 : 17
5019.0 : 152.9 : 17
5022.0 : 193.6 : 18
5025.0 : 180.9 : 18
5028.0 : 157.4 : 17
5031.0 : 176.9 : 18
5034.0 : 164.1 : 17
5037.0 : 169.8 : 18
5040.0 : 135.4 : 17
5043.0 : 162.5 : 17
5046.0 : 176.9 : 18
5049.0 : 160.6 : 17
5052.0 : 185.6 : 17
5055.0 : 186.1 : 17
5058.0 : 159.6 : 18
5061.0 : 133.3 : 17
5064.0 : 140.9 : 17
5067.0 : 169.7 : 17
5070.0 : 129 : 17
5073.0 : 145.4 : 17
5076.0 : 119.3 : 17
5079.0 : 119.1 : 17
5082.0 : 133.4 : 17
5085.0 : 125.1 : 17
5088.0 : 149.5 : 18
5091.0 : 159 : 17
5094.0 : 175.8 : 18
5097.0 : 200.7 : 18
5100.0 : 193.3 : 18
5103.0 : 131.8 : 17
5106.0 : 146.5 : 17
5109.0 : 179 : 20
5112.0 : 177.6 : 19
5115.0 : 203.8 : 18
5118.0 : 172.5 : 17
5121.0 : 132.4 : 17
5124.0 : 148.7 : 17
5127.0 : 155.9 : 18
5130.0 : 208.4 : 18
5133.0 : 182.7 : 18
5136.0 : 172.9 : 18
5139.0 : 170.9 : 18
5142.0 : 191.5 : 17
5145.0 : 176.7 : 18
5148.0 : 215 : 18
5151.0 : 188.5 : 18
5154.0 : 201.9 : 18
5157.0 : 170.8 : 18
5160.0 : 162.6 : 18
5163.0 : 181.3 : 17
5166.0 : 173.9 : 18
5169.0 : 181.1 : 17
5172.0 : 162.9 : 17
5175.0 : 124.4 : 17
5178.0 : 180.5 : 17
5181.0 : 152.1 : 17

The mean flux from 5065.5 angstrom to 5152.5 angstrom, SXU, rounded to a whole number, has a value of 165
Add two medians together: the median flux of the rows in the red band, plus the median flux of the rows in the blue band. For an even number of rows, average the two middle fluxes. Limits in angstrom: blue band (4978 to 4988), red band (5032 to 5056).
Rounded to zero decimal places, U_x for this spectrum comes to 325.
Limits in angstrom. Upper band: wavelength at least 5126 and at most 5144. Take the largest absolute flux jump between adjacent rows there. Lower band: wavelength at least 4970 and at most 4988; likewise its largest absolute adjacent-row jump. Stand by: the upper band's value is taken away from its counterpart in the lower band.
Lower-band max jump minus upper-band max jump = -21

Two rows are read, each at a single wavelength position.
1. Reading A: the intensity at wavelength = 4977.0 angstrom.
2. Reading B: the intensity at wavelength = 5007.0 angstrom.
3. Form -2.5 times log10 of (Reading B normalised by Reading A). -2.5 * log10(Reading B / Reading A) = -0.15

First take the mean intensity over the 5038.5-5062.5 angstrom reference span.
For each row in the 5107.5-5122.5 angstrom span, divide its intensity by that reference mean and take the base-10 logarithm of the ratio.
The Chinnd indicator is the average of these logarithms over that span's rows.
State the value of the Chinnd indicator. 0.023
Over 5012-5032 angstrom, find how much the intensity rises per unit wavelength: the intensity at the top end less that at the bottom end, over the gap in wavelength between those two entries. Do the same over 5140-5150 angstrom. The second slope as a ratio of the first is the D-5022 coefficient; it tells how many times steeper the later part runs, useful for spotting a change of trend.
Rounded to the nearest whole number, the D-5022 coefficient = 4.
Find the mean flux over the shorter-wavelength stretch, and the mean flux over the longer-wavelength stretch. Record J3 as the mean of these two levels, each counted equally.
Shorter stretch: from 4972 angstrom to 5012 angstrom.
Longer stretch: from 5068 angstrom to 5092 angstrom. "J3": 149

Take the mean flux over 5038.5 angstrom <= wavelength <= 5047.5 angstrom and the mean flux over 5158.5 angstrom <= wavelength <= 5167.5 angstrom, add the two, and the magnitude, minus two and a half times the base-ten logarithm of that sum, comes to -6.30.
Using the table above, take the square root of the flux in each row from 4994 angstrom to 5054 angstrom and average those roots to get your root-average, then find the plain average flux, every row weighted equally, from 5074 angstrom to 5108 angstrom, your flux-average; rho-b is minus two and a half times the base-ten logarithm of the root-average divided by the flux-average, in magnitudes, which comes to 2.66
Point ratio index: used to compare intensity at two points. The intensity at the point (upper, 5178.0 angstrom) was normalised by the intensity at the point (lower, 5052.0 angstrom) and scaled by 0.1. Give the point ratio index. 0.097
